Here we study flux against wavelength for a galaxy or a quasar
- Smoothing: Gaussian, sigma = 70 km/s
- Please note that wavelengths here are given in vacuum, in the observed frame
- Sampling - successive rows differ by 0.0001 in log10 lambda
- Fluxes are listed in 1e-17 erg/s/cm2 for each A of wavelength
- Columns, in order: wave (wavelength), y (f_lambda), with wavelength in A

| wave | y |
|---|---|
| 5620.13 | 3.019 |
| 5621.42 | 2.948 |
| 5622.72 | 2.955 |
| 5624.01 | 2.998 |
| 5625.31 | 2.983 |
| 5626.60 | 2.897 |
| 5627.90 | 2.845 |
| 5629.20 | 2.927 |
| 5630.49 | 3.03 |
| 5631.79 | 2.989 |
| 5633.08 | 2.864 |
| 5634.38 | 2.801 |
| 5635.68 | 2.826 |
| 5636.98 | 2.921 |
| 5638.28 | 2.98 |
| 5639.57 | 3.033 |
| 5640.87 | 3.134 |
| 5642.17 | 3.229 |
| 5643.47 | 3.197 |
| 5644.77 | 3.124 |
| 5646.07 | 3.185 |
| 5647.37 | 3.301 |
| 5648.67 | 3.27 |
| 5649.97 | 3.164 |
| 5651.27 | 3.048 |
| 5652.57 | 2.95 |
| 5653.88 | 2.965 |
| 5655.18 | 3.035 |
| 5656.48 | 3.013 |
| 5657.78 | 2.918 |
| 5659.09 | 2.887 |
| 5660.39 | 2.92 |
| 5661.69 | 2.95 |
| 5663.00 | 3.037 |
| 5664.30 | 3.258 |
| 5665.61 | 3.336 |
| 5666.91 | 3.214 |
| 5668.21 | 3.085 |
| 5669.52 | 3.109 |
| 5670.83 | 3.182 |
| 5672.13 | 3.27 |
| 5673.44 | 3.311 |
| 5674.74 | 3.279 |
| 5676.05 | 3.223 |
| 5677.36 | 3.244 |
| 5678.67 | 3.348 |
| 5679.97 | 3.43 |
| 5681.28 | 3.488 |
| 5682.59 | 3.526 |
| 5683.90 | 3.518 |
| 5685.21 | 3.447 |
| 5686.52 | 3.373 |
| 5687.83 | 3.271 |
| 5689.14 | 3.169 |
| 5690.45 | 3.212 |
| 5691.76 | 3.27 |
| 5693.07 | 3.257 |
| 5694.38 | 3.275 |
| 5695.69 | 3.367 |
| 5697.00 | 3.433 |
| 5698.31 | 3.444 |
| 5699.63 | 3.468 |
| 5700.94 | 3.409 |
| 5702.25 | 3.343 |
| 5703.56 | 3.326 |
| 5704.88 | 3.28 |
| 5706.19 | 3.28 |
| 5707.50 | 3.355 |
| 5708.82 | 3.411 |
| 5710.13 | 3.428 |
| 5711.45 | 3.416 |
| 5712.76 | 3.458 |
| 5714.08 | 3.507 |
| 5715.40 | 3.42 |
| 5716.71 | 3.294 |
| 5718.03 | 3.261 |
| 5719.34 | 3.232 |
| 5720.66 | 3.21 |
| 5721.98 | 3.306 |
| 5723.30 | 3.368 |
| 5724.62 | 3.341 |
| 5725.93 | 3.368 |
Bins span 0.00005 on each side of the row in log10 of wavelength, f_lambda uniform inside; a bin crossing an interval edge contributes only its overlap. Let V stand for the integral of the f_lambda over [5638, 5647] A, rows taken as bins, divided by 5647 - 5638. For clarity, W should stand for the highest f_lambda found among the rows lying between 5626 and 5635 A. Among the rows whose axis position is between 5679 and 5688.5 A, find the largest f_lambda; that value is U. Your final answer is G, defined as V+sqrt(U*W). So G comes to 6.41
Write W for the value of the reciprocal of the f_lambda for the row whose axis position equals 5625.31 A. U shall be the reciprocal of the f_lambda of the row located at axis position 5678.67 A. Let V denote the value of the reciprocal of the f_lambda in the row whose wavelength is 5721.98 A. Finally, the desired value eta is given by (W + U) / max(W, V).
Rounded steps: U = 0.299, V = 0.302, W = 0.335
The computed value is 1.89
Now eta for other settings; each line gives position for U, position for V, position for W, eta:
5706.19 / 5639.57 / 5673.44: 1.84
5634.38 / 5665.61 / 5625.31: 2.06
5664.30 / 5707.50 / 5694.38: 2.01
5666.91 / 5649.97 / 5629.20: 1.91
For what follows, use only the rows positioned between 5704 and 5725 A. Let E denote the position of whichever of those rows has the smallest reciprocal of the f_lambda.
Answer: 5714.08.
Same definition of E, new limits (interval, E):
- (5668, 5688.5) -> 5682.59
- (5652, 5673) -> 5665.61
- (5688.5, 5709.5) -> 5699.63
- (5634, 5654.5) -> 5647.37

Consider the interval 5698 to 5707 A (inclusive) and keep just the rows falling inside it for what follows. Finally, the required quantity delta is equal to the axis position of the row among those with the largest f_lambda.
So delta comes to 5699.63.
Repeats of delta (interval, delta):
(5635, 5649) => 5647.37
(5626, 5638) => 5630.49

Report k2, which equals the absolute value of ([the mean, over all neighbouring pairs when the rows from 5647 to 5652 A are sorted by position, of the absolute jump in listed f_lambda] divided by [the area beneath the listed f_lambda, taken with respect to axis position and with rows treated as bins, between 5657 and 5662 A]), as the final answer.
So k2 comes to 0.0058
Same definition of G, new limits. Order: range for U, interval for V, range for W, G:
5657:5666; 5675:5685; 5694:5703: 6.79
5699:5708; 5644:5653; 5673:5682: 6.63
